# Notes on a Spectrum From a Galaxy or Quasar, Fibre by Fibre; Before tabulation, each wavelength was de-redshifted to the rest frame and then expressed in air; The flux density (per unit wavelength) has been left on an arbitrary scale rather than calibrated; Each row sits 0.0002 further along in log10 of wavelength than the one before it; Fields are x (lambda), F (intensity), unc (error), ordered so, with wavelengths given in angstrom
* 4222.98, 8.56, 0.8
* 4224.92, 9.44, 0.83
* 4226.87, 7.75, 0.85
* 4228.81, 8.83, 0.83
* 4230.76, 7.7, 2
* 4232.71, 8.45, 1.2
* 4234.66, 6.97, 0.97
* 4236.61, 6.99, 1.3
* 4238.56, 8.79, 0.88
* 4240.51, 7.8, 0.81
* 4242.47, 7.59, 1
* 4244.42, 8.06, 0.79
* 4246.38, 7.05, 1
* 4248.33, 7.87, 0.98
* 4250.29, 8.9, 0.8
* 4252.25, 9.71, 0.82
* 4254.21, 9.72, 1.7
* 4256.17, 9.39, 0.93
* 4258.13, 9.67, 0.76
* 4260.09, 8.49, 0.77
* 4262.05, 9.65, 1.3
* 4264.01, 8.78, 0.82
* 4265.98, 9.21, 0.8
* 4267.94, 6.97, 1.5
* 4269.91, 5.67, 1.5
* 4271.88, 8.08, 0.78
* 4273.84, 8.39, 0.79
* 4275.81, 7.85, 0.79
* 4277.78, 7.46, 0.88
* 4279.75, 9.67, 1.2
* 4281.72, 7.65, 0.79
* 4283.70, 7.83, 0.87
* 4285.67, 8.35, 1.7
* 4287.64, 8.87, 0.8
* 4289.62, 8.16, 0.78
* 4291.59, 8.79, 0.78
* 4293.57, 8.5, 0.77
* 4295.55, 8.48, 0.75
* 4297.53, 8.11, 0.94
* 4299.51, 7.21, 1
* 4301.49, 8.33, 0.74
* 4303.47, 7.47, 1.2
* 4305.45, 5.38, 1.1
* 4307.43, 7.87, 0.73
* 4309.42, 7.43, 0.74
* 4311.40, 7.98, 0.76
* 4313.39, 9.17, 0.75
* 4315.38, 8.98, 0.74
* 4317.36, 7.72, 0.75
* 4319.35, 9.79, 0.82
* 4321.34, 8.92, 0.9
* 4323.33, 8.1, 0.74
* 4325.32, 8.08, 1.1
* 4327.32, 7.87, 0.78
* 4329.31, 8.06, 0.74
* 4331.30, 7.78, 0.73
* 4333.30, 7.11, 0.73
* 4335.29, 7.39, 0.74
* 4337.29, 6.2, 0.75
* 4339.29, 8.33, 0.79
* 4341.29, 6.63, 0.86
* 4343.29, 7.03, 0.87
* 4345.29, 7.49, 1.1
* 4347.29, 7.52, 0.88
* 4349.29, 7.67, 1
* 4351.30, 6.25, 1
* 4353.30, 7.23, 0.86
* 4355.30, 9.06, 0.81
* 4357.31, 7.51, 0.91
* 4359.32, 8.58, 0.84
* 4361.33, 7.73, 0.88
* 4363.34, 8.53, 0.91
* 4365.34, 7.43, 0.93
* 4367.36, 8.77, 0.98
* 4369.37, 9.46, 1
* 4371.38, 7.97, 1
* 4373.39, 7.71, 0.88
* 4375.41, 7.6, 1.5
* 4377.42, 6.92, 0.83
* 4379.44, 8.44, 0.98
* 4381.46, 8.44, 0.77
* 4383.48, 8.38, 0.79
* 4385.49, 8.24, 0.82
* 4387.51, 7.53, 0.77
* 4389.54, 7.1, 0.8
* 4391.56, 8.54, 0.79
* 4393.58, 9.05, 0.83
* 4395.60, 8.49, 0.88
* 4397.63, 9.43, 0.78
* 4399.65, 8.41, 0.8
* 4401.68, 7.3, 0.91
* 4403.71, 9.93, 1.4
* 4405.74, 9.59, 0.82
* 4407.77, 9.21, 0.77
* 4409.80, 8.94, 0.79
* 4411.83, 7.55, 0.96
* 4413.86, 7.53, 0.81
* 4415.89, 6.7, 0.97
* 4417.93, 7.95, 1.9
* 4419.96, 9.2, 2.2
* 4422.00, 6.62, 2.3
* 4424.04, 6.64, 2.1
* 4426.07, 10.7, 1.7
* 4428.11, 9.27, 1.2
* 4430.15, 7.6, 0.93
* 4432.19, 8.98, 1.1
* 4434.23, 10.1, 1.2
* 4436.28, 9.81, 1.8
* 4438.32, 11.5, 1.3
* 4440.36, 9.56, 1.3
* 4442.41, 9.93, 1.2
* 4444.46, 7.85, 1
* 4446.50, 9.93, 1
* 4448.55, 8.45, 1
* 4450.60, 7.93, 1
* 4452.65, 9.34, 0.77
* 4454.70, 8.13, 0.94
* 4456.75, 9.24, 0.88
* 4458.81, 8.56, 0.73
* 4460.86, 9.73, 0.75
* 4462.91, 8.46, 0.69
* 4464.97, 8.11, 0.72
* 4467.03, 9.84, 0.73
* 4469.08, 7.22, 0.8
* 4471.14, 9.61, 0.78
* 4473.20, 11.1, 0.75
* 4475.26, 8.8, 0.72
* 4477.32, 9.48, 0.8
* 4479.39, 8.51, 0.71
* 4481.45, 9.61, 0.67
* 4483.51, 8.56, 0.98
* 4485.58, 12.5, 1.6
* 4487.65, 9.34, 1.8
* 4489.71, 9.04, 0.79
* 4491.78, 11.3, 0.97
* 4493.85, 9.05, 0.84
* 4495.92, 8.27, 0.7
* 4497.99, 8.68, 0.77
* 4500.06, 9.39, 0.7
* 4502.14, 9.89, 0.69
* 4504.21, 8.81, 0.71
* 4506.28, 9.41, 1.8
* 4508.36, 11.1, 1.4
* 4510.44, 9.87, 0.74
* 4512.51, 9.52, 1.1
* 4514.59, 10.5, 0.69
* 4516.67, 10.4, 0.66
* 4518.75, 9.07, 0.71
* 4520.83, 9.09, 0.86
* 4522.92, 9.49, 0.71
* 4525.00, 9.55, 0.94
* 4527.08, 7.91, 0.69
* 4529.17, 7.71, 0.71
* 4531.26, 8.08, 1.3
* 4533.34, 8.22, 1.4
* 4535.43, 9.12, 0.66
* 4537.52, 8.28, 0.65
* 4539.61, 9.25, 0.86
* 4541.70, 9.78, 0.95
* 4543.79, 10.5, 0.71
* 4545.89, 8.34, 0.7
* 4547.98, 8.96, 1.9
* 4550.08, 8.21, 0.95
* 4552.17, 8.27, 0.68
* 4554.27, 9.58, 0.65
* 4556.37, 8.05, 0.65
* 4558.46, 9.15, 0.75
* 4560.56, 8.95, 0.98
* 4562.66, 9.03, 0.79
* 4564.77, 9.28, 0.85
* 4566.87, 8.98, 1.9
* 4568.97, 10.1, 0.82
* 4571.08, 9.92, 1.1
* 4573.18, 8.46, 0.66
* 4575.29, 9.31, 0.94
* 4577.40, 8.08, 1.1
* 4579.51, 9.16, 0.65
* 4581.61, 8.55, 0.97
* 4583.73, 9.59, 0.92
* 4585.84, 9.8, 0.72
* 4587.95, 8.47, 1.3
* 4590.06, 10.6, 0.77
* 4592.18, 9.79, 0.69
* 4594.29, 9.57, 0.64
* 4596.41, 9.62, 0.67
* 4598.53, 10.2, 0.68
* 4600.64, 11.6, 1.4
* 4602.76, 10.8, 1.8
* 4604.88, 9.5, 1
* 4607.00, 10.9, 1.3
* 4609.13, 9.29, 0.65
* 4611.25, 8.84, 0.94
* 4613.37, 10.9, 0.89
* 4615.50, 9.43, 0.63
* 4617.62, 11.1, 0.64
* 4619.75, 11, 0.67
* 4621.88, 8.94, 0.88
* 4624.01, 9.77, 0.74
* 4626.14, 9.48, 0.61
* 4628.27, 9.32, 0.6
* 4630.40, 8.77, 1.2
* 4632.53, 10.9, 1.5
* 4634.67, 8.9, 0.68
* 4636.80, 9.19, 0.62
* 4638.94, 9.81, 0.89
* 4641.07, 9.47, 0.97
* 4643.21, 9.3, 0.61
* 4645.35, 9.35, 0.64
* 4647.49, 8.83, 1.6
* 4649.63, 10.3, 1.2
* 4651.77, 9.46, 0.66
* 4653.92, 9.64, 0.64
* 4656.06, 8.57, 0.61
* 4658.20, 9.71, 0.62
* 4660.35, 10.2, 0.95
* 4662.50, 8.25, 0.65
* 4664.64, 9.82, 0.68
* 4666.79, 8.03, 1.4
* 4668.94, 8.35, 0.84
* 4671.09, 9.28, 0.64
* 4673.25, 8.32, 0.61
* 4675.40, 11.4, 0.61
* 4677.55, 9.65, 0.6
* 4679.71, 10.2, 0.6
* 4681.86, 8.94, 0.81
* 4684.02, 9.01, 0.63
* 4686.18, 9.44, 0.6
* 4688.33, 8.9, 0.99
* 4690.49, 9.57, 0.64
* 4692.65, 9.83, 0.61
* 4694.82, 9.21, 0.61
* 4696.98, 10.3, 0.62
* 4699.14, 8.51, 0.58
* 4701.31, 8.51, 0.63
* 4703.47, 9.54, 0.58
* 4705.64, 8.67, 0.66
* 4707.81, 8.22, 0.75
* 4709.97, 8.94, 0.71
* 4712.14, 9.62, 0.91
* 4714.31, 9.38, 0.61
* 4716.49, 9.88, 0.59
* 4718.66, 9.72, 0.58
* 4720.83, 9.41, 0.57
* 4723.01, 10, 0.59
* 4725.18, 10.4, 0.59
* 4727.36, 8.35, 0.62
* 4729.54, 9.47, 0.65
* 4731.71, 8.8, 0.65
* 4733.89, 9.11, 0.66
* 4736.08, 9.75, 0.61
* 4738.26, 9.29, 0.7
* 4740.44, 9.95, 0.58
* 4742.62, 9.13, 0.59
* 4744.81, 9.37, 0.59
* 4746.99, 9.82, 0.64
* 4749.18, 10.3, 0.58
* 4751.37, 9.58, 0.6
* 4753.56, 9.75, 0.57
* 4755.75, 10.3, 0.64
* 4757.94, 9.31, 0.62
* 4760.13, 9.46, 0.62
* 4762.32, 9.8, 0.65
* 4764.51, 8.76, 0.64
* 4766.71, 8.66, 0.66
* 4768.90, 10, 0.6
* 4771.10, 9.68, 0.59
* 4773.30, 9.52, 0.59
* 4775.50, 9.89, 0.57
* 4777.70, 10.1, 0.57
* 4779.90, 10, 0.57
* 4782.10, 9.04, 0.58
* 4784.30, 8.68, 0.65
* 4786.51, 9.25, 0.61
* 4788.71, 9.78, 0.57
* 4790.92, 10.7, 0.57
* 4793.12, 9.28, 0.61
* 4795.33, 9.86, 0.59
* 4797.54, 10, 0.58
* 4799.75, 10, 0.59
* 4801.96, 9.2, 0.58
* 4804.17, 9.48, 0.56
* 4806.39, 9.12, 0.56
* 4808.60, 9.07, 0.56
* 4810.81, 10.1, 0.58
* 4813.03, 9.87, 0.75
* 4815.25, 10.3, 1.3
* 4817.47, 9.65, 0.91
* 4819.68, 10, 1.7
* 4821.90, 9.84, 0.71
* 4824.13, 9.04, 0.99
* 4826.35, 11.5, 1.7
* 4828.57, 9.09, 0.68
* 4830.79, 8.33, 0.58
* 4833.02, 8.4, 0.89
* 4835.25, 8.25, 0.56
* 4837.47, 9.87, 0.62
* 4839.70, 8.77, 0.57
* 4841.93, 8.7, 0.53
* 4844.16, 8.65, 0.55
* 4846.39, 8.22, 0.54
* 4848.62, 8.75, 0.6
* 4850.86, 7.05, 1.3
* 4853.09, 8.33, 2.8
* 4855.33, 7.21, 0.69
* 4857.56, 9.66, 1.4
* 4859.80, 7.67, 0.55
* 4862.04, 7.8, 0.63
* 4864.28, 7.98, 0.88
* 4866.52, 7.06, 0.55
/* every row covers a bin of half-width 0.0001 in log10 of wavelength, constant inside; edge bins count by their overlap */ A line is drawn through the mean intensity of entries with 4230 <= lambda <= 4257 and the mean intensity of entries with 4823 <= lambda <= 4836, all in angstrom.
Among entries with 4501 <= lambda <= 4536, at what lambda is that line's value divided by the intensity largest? 4529.17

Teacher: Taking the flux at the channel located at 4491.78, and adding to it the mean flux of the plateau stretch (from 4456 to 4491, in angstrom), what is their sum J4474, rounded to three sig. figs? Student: 20.6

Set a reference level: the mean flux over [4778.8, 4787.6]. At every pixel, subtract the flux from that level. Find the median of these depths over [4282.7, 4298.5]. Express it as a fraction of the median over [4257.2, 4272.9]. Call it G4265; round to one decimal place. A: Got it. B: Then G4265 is 1.4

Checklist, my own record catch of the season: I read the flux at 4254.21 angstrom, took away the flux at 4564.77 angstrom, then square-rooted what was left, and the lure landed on 0.66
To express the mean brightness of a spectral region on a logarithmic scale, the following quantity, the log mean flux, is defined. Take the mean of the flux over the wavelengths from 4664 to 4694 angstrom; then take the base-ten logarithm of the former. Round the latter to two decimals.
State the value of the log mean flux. 0.97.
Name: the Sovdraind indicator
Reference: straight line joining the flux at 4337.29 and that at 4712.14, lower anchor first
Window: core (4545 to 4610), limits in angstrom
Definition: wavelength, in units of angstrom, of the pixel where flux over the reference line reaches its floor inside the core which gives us 4577.40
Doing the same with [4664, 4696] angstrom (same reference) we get 4666.79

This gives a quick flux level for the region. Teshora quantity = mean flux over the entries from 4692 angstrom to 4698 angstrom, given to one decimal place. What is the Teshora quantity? 9.8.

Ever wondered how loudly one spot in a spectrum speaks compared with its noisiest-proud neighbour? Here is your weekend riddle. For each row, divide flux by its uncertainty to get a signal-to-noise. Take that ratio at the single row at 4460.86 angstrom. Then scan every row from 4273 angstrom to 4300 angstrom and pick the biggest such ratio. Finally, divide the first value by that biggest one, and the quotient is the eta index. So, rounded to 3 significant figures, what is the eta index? 1.15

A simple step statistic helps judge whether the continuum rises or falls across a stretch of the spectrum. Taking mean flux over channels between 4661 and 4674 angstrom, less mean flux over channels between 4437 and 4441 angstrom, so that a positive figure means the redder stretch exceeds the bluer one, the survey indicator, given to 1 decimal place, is -1.9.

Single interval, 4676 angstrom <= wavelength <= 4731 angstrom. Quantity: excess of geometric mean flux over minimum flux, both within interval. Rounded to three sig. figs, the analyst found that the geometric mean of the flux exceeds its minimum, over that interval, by 1.11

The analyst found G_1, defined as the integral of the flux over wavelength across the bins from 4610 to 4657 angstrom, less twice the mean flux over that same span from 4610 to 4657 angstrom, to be 432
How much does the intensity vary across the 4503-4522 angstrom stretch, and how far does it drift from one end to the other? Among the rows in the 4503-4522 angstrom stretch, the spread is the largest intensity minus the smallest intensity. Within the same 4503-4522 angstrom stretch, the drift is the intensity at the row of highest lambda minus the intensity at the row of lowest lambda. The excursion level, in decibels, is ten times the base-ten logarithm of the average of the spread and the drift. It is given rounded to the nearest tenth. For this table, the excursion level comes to 1.1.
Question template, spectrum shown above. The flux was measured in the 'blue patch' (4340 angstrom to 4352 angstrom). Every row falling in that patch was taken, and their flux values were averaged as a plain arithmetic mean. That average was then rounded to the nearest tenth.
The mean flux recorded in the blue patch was 7.1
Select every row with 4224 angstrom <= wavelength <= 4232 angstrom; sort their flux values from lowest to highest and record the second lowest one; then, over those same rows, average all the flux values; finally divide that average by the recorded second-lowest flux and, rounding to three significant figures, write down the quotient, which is 1.09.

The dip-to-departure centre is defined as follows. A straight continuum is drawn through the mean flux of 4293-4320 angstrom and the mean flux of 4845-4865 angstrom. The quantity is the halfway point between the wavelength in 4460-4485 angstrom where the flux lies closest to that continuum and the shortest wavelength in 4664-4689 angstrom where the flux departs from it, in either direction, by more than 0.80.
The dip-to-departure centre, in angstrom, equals 4564.8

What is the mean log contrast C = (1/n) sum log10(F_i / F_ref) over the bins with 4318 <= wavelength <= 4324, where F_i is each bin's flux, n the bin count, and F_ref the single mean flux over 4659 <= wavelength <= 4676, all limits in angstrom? -0.01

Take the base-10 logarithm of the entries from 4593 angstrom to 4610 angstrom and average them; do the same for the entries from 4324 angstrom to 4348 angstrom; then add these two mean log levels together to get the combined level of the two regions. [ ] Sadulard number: 1.878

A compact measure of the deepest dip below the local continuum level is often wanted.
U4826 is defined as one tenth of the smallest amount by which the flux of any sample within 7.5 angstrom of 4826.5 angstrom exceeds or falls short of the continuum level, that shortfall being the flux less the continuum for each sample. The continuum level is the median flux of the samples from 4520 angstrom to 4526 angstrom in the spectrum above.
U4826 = -0.12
